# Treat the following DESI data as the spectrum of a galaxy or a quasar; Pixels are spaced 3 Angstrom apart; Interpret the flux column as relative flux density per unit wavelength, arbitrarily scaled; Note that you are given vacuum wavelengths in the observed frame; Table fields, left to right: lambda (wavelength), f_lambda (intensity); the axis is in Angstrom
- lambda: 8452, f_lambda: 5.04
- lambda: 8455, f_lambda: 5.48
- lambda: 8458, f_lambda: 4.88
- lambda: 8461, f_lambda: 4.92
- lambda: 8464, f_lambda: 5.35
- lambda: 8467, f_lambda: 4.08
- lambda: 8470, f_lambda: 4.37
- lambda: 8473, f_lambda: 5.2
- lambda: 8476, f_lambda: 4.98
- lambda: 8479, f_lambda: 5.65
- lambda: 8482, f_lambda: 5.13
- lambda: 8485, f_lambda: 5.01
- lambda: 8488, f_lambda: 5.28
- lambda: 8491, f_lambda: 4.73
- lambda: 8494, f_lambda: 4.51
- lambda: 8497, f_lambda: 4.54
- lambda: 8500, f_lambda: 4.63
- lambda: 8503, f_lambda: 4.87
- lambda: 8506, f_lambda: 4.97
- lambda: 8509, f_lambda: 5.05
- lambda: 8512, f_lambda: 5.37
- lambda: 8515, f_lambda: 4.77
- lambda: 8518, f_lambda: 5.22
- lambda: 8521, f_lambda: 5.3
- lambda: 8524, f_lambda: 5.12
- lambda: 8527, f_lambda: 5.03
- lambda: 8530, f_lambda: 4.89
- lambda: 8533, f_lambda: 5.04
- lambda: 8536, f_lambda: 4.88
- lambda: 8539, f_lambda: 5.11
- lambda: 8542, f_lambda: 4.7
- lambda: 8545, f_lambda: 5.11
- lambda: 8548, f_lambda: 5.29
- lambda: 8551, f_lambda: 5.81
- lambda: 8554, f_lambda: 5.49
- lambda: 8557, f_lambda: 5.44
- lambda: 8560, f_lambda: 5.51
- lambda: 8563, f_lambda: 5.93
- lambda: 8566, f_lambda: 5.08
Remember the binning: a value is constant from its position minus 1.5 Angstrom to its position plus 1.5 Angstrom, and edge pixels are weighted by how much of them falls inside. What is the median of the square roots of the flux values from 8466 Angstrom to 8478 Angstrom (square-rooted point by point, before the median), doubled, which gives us 4.32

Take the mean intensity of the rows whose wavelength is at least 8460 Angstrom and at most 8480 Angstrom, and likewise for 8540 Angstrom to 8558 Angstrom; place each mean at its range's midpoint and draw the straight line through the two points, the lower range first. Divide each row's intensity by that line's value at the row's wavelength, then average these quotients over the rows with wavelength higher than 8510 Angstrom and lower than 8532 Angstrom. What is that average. 0.99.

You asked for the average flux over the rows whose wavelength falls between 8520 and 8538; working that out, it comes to 5.04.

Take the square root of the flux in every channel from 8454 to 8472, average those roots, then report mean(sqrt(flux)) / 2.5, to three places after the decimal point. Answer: 0.879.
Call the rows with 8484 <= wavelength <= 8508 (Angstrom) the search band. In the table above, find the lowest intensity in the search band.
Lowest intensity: 4.51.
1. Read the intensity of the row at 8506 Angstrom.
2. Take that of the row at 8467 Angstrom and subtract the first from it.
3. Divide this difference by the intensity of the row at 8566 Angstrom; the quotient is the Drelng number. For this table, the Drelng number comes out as -0.18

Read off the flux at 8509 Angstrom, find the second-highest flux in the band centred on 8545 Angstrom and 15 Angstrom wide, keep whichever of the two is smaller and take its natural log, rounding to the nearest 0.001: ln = 1.619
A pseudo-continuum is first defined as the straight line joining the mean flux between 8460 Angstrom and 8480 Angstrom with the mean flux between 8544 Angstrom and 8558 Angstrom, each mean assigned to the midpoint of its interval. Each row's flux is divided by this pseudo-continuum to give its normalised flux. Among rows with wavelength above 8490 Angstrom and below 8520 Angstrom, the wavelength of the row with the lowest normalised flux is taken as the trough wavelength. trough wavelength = 8494 Angstrom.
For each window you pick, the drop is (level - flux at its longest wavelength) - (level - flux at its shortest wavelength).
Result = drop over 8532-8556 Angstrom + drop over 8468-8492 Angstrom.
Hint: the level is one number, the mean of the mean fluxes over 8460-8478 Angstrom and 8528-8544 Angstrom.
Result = -0.8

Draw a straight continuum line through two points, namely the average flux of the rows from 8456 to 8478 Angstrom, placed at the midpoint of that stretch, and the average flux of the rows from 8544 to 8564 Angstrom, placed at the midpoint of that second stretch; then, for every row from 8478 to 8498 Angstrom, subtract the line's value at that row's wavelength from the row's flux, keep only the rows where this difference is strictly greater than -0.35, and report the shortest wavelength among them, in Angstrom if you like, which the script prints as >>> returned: 8479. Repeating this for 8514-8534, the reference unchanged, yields 8518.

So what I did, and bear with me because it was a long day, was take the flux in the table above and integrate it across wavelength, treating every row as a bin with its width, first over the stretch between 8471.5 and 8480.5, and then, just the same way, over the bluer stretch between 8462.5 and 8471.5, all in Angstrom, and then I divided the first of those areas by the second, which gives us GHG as 1.15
